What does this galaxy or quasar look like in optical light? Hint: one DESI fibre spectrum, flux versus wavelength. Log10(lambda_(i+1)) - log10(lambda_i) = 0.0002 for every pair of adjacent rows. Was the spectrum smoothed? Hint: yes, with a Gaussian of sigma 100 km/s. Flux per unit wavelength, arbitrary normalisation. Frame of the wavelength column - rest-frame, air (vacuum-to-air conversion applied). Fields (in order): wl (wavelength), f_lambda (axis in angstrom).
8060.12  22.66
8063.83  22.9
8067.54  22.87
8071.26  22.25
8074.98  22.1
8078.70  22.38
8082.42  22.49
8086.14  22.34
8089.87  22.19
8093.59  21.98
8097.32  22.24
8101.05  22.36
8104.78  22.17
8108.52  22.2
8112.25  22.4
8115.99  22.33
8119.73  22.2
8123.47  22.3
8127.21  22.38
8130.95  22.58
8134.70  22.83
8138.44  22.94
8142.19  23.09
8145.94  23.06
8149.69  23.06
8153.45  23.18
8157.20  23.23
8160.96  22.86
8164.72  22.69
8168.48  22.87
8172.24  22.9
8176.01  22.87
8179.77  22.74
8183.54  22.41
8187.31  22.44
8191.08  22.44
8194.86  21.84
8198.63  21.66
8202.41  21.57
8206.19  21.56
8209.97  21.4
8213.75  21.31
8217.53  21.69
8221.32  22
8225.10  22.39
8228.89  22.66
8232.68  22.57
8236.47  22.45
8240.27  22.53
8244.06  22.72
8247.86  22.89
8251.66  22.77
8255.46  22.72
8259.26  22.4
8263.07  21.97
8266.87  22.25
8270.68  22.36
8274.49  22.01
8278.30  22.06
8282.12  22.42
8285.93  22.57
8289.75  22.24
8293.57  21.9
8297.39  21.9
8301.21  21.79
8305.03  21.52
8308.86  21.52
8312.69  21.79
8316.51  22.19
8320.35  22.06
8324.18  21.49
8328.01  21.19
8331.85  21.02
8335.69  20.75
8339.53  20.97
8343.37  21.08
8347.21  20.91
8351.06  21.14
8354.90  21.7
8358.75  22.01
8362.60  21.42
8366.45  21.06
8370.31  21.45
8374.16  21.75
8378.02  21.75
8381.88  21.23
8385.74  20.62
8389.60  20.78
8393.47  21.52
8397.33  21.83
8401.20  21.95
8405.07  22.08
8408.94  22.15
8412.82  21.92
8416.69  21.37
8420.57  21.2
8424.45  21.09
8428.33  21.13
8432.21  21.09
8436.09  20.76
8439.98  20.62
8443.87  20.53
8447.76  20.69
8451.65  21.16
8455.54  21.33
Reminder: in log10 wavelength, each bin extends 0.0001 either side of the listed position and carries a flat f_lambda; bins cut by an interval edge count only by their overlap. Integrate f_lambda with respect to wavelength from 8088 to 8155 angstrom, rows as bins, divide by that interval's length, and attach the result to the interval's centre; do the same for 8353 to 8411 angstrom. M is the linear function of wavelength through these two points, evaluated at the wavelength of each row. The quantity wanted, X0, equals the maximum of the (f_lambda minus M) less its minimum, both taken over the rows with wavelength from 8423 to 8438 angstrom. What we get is 0.34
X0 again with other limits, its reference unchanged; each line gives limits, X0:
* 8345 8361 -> 1.14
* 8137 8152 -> 0.16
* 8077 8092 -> 0.27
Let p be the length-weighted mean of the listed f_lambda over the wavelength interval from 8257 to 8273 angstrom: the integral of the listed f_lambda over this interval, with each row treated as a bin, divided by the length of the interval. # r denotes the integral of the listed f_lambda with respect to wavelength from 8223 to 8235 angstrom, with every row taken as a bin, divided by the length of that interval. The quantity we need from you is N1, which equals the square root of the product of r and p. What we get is 22.4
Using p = 22.3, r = 22.5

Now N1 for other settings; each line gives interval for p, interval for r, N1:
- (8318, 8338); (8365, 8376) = 21.4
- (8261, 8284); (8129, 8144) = 22.5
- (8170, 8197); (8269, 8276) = 22.4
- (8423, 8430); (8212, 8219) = 21.3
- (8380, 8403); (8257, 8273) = 21.8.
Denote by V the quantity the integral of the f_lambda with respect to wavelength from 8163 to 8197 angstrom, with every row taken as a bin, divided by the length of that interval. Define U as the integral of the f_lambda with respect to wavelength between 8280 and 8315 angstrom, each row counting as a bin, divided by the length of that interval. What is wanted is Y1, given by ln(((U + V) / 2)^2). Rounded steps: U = 21.96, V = 22.6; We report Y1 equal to 6.21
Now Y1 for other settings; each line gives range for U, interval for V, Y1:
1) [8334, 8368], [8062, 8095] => 6.17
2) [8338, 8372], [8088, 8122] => 6.16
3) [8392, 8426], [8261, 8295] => 6.18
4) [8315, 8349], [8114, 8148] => 6.18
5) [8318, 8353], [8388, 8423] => 6.13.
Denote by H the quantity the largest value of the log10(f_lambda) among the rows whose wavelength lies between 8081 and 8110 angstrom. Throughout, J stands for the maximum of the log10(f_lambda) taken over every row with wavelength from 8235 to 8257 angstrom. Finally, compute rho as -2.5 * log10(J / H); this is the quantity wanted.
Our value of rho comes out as -0.006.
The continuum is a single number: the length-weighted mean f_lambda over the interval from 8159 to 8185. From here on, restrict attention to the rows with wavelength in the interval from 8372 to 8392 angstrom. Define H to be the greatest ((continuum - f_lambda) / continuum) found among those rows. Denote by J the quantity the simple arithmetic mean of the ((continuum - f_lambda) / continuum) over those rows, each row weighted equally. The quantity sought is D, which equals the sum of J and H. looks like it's 0.16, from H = 0.094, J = 0.07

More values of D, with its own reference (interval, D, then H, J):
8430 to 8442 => 0.18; 0.094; 0.09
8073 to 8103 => 0.06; 0.035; 0.02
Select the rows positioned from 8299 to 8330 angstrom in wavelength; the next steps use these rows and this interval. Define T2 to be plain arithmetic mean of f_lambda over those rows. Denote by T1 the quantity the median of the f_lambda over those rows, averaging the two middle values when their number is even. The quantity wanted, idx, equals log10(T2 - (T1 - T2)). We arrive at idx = 1.34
